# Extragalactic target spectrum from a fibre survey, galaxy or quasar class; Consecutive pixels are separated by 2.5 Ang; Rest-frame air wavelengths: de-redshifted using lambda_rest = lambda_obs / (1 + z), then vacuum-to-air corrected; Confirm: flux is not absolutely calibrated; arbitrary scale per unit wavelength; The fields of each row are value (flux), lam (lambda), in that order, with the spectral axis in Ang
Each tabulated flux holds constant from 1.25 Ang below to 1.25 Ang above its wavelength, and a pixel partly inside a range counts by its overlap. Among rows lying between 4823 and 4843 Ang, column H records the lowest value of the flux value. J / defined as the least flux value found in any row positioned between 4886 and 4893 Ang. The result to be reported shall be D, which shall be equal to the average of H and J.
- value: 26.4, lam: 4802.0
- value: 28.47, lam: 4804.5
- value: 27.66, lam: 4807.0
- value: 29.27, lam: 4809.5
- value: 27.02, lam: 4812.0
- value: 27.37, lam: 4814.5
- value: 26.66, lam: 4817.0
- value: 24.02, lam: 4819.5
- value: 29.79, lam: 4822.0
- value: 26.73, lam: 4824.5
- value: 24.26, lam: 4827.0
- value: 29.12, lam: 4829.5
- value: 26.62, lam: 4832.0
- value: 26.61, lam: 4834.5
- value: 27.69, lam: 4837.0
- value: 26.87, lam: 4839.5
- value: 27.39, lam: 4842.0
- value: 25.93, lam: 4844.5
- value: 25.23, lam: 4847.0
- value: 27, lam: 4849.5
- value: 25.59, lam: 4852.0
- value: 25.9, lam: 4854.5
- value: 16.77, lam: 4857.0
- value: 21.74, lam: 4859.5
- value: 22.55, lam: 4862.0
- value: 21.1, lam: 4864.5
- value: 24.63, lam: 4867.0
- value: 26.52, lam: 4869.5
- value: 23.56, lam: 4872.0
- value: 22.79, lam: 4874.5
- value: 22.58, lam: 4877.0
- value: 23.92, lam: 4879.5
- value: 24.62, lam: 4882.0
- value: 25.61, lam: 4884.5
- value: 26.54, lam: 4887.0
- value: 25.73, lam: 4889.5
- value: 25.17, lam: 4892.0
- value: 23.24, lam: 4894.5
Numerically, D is 24.7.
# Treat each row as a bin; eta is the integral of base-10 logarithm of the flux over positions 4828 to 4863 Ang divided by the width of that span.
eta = 1.40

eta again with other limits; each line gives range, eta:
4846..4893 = 1.38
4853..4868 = 1.34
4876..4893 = 1.40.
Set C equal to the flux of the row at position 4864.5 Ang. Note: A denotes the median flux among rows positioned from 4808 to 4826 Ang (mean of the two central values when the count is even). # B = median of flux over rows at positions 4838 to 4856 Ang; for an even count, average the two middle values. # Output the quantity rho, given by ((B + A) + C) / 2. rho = 37.0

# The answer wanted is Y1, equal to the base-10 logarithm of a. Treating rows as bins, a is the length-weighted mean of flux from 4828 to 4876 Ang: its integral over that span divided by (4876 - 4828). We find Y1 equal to 1.40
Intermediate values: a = 24.9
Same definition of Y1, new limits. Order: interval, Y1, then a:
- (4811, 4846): 1.43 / 26.9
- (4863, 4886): 1.38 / 23.9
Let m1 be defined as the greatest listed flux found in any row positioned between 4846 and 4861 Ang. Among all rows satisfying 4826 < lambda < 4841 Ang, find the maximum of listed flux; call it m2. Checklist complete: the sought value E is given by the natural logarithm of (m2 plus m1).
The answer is 4.03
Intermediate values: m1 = 27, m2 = 29.12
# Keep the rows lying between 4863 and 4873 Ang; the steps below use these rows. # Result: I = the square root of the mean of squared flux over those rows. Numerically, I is 24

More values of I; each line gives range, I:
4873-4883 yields 23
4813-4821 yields 26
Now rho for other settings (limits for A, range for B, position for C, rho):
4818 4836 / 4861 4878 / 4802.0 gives 37.9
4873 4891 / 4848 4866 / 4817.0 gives 36.9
